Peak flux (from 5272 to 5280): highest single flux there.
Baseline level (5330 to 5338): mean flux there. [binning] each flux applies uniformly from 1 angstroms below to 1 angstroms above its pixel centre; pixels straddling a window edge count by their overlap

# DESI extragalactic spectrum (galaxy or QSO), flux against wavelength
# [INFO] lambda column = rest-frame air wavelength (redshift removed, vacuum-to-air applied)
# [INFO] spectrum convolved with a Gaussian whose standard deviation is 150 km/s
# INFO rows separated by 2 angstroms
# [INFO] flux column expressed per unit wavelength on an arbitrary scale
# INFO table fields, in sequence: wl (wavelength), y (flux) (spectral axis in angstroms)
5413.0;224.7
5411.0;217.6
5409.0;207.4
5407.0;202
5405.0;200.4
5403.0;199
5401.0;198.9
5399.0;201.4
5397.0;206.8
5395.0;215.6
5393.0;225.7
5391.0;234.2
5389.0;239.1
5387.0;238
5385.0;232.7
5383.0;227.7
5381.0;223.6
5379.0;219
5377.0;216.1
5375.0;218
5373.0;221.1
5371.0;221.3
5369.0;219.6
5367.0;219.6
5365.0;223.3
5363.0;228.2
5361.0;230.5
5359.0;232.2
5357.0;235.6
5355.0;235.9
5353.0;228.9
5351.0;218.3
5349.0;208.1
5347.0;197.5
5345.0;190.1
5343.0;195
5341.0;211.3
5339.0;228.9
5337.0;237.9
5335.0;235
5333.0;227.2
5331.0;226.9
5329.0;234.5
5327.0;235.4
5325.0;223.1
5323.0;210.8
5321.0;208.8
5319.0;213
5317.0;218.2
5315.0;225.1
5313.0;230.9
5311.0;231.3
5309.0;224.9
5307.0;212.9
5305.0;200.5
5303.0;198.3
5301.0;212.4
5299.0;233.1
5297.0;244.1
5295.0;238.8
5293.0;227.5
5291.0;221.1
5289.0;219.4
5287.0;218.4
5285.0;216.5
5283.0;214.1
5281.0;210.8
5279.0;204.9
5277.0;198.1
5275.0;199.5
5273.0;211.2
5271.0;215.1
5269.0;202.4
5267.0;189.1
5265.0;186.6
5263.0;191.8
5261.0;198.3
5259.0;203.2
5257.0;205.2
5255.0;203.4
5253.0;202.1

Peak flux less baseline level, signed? -21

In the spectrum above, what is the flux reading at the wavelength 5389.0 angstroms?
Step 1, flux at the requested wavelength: 239.1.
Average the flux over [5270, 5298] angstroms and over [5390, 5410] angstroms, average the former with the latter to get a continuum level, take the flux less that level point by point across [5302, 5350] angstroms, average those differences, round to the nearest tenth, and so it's 4.6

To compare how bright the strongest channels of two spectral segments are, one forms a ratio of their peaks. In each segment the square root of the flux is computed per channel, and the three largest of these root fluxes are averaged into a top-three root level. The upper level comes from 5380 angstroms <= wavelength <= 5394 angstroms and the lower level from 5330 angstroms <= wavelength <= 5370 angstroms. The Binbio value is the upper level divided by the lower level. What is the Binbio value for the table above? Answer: 1.00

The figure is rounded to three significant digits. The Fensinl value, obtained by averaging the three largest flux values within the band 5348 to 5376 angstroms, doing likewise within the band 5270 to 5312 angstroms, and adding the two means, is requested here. 473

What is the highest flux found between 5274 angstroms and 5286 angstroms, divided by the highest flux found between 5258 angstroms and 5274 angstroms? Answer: 1.01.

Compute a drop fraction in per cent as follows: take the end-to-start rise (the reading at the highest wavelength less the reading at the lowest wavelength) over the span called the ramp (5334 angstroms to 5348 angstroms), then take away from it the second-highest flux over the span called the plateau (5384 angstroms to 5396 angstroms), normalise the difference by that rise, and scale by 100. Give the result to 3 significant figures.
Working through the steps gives 735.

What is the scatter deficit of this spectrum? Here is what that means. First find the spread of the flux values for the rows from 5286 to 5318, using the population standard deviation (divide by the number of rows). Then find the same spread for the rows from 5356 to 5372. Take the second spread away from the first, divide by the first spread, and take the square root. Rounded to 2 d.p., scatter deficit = 0.72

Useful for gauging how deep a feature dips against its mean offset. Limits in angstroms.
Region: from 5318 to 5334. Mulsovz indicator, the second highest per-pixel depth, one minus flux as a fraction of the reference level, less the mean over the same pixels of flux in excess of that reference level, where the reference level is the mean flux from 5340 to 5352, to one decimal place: -19.1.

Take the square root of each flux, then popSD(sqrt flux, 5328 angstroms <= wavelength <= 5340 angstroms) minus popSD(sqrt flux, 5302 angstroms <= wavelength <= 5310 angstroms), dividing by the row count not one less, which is -0.23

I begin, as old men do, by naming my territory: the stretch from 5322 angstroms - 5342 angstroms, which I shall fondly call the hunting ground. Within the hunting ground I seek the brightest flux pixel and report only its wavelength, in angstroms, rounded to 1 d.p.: 5337.0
